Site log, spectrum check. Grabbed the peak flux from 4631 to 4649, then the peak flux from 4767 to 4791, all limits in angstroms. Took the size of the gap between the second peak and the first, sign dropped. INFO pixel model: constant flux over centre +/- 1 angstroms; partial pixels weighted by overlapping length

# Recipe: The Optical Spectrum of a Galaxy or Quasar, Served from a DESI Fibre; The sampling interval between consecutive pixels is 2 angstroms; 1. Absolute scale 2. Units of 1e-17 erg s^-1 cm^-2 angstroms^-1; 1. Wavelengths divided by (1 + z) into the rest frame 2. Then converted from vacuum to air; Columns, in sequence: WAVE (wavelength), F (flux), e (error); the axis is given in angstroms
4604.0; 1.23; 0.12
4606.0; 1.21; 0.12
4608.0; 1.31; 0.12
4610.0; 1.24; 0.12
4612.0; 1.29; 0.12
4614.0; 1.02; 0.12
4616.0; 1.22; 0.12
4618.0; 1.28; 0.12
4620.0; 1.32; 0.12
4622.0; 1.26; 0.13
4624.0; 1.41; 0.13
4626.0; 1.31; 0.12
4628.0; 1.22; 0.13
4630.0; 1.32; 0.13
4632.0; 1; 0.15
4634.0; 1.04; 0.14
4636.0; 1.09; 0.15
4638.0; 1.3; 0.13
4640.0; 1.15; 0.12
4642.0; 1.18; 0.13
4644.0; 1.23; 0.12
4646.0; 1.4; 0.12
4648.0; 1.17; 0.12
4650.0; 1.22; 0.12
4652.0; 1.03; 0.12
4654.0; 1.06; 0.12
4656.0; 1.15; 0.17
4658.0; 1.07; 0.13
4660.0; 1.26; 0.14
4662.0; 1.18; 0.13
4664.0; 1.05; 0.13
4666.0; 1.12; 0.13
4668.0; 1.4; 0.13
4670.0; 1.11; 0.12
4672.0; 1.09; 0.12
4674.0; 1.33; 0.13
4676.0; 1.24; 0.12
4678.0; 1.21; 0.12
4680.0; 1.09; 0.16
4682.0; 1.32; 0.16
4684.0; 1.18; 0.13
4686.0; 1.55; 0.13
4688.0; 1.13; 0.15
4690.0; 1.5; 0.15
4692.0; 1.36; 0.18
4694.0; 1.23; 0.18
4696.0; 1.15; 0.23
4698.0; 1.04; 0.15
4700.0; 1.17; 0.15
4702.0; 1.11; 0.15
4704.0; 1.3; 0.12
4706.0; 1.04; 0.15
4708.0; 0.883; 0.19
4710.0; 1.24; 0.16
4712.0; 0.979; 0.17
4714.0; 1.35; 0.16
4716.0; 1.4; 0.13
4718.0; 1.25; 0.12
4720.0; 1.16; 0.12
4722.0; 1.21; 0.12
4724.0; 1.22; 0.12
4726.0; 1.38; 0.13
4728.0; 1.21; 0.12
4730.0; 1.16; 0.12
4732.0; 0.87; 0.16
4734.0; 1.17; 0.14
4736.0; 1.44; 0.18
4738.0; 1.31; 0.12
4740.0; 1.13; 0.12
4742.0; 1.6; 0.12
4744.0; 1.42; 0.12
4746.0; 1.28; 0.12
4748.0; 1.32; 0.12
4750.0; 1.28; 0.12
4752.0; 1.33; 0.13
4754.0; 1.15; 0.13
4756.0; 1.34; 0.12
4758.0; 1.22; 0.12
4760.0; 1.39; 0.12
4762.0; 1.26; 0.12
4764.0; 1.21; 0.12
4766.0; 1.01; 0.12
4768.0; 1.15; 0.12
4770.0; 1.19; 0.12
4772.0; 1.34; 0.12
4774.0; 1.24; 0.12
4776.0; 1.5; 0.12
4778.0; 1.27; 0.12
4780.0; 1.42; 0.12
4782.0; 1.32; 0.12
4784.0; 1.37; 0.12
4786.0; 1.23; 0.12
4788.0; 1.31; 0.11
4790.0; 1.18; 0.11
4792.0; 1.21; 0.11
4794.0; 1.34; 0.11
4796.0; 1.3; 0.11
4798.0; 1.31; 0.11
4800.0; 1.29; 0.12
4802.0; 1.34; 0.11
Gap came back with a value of 0.100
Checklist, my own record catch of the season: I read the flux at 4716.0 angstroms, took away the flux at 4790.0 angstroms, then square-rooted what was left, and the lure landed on 0.47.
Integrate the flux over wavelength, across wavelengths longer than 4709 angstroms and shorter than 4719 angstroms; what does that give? 12.4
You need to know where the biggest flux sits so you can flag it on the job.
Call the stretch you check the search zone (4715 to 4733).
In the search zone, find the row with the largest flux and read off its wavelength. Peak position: 4716.0 angstroms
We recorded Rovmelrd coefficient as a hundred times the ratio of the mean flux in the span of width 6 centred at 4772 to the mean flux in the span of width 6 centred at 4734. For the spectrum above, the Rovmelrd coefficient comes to 108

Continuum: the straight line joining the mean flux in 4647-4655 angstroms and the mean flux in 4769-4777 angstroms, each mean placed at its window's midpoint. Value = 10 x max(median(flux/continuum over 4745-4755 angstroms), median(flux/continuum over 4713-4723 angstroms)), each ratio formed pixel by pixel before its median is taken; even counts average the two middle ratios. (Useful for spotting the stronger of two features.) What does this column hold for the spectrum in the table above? 10.2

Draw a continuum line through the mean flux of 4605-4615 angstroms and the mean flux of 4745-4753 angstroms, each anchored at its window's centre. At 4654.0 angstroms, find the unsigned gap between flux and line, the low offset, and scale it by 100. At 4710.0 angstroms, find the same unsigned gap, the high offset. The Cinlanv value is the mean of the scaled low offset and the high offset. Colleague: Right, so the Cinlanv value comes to 9.1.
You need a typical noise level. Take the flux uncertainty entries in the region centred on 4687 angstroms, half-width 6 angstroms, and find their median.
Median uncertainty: 0.150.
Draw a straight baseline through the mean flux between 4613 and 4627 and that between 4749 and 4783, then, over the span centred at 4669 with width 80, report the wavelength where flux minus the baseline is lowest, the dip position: 4708.0 angstroms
